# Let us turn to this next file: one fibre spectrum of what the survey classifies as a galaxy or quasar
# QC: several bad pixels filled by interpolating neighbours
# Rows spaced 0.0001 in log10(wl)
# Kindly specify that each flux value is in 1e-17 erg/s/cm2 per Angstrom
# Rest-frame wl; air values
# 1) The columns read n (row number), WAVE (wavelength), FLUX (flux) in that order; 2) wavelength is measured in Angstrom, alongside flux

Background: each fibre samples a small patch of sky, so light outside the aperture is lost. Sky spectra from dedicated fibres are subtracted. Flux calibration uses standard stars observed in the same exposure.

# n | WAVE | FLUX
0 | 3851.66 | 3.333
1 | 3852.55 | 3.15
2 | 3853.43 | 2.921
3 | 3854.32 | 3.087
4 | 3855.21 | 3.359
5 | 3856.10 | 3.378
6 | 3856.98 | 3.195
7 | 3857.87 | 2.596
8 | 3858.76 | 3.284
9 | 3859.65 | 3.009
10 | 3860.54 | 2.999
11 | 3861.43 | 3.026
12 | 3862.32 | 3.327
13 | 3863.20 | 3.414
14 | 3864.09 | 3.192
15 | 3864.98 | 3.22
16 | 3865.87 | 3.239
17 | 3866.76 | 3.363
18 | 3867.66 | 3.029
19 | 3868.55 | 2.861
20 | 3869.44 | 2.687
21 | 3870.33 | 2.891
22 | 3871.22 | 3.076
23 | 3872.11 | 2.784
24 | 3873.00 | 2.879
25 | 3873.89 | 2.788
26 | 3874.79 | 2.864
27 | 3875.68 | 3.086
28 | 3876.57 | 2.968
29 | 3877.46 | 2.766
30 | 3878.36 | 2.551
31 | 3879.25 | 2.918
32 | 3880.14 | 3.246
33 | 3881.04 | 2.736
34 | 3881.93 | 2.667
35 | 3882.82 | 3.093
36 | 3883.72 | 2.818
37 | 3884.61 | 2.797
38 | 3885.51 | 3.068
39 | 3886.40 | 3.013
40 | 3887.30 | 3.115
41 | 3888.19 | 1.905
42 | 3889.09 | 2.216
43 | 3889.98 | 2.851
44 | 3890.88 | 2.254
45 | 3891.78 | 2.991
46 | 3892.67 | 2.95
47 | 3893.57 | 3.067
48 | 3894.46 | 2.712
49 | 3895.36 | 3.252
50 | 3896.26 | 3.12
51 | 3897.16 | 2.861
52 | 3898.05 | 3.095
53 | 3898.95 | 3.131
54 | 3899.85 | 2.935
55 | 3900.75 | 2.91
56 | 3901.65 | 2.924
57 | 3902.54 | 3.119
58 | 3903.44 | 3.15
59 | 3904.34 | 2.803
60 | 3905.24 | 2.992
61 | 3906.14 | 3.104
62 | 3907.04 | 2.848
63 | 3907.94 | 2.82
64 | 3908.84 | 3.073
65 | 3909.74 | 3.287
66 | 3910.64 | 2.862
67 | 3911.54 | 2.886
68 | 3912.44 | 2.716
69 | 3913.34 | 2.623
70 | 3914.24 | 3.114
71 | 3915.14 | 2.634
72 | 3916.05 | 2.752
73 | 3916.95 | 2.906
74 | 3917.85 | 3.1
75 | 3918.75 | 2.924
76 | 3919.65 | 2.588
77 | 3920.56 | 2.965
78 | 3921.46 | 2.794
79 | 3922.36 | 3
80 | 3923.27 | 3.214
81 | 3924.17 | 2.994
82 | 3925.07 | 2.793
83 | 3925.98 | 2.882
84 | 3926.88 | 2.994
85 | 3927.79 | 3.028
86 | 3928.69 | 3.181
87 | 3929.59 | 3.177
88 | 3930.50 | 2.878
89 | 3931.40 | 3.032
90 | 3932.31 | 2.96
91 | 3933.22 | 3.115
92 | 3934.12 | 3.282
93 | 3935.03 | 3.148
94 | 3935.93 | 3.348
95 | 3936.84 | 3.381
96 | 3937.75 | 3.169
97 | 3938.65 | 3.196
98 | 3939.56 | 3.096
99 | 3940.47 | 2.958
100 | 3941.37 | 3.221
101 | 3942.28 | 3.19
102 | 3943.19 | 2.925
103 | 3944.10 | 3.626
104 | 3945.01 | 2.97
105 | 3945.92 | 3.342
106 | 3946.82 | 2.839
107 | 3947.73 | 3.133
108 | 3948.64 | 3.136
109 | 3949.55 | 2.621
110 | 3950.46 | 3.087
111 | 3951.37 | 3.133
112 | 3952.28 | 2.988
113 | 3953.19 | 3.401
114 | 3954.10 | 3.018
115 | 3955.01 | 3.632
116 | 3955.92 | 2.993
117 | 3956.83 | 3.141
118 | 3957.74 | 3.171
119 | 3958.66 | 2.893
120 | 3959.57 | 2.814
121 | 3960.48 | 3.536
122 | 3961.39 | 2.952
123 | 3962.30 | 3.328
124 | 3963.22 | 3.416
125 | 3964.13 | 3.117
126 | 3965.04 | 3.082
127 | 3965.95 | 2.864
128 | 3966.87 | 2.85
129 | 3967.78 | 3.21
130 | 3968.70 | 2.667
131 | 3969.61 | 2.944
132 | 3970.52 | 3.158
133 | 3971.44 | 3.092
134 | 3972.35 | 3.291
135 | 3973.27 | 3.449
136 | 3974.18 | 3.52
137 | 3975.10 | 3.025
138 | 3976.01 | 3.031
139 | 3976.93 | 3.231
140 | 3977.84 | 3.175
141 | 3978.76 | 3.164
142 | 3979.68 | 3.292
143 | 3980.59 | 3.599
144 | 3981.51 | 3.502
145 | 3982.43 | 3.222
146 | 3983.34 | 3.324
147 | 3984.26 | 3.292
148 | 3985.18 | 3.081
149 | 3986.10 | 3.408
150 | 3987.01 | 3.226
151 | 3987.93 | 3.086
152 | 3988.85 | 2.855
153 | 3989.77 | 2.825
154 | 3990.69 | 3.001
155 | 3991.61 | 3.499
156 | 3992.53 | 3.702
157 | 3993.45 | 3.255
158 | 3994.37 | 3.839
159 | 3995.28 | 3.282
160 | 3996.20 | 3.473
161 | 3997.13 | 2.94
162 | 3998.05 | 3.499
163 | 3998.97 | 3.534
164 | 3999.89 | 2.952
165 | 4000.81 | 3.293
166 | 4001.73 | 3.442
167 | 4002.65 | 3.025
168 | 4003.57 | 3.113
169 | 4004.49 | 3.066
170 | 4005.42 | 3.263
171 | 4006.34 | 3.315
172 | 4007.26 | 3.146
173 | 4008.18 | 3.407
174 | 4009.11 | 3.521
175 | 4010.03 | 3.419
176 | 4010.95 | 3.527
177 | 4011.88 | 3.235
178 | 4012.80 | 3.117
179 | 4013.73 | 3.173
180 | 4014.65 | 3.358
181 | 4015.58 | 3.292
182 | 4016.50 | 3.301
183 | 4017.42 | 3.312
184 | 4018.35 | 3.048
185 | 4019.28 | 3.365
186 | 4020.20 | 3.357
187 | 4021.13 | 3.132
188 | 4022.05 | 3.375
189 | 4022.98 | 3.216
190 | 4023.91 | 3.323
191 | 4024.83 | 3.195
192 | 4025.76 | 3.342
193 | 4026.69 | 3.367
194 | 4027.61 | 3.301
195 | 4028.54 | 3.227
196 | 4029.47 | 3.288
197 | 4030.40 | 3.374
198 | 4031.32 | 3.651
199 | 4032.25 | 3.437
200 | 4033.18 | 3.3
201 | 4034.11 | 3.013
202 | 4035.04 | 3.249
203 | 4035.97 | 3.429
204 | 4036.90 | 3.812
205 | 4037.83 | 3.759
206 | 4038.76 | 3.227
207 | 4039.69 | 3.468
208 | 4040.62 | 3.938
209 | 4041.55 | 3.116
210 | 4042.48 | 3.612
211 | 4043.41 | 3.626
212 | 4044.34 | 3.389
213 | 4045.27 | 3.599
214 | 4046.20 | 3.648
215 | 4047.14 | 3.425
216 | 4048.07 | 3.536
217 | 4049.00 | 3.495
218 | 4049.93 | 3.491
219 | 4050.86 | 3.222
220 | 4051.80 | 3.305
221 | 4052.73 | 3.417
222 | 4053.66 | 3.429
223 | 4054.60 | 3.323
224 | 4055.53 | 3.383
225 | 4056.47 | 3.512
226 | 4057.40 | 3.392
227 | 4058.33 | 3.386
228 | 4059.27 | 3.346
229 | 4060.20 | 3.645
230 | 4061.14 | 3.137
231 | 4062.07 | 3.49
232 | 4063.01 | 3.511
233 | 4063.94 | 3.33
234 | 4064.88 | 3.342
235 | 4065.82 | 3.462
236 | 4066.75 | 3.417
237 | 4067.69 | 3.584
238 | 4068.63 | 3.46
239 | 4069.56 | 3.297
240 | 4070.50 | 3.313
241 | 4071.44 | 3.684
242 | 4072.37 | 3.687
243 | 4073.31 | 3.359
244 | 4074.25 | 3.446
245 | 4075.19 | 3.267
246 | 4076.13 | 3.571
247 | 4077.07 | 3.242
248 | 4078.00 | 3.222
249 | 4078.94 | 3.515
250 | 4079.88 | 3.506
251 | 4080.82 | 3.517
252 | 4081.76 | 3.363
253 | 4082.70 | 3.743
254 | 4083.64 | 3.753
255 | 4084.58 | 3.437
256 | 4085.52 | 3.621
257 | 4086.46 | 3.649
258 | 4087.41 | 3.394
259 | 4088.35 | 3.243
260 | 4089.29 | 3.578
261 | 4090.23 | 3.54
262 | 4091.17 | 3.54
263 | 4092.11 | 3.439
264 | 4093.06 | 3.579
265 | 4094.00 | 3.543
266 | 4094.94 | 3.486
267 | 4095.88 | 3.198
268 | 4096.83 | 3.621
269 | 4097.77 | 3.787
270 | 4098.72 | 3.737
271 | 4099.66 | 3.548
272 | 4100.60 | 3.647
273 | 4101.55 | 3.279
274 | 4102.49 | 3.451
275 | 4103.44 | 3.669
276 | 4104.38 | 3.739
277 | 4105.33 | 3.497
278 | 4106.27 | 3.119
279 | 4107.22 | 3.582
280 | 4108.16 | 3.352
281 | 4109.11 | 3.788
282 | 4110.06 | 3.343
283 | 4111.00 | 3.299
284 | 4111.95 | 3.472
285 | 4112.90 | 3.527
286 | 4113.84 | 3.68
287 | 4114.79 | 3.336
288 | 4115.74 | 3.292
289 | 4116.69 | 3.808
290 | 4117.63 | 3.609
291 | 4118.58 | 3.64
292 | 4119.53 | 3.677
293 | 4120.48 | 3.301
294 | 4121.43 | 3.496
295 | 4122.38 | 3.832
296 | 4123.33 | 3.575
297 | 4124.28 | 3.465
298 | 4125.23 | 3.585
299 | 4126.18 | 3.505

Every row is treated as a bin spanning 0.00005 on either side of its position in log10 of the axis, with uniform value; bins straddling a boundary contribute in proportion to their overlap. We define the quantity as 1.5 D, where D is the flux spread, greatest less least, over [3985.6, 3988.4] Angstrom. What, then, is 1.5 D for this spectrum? 0.48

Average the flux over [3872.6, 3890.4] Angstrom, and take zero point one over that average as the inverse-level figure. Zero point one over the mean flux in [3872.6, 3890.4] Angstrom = 0.035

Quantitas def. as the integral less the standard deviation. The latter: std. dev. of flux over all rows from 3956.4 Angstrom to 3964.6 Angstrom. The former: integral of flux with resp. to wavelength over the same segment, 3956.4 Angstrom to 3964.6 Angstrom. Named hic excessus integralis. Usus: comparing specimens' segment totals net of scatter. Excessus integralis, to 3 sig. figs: 25.6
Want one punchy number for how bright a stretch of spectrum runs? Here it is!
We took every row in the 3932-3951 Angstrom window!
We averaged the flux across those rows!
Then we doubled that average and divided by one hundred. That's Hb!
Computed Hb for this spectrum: 0.063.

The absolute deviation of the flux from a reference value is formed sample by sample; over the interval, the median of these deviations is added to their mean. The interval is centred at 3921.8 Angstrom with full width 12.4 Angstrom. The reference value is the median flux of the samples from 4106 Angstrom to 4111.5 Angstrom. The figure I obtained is 0.83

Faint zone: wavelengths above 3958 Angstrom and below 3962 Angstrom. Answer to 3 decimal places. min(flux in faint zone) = 2.814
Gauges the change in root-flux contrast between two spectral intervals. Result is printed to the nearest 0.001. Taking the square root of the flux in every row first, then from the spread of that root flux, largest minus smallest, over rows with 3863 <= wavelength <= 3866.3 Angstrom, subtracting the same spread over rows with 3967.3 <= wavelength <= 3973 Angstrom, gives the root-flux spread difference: -0.120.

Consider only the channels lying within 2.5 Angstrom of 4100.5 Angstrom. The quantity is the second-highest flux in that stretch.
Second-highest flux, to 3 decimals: 3.647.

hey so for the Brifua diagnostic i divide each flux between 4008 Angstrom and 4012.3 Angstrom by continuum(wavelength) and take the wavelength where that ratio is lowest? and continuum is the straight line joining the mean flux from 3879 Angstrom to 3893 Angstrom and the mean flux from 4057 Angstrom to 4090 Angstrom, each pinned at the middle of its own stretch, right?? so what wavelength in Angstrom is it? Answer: 4011.88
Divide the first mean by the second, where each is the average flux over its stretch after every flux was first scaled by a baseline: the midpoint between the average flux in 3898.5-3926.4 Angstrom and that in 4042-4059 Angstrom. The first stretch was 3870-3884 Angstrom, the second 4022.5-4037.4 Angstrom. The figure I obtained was 0.86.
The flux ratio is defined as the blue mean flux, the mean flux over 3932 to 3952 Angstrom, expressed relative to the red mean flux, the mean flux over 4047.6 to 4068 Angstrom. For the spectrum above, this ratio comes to 0.92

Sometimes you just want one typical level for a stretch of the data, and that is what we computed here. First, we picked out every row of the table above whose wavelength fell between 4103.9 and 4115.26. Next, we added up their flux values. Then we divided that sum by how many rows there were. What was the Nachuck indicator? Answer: 3.48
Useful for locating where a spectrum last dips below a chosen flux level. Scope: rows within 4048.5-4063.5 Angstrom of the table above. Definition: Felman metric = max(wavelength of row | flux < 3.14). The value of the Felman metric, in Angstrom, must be 4061.14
